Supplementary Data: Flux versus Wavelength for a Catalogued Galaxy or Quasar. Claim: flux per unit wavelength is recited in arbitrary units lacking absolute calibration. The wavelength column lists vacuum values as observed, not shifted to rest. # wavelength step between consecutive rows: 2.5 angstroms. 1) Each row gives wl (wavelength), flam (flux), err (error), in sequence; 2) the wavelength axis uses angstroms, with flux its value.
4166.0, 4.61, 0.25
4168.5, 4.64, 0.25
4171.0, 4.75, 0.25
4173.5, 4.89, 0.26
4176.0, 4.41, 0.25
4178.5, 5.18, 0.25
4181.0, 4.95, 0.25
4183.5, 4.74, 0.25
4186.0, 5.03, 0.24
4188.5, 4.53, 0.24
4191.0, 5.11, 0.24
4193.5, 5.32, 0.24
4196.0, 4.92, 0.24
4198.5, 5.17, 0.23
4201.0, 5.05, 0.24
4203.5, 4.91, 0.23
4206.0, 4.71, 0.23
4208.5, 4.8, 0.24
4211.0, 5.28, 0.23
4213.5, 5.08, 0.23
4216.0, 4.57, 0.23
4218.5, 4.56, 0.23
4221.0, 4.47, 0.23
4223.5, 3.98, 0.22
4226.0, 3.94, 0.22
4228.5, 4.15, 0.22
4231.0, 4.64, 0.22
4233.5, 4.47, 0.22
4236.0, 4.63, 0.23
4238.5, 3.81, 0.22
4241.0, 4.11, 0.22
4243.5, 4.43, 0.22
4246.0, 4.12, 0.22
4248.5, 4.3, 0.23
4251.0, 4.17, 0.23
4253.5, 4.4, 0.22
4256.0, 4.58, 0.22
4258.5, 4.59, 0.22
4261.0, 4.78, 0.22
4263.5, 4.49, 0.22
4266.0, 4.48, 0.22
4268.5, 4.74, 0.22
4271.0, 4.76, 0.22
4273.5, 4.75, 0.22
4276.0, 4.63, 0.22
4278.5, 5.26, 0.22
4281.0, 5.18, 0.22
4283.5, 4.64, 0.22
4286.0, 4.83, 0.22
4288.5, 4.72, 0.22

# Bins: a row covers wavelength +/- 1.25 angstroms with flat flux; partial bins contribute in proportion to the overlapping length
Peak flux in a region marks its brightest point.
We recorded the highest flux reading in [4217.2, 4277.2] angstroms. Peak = 4.78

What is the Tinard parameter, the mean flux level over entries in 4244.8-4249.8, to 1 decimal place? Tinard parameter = 4.2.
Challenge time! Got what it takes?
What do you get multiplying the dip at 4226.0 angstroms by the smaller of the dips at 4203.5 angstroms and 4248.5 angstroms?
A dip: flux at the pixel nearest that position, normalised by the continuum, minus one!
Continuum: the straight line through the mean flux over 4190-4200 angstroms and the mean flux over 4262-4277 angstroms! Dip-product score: 0.020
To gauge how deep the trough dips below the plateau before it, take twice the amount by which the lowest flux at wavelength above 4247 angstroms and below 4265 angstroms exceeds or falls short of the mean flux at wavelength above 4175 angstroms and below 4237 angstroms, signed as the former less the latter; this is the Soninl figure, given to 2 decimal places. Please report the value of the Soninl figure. -1.15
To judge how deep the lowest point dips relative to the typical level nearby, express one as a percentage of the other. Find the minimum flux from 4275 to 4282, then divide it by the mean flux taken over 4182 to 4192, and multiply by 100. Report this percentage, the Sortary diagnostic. 95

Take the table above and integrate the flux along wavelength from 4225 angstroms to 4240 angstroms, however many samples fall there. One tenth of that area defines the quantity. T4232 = 6.41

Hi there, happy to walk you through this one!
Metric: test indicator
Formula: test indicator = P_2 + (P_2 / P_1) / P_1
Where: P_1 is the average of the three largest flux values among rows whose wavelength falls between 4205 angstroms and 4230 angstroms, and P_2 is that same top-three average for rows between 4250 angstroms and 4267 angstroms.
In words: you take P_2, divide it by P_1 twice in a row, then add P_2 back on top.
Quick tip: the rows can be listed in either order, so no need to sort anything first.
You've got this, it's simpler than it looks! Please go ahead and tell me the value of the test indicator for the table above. 4.83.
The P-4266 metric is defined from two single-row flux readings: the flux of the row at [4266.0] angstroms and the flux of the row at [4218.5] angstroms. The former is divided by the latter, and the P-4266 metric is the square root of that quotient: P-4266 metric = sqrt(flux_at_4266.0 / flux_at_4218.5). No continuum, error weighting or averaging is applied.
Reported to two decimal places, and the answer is 0.99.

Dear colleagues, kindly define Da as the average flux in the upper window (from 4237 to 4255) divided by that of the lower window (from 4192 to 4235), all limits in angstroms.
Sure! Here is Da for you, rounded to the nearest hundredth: 0.89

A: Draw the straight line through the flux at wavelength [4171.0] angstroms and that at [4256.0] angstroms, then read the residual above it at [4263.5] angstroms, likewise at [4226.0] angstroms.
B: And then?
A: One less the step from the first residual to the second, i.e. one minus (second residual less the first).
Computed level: 1.6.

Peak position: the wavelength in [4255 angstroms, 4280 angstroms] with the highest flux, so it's 4278.5 angstroms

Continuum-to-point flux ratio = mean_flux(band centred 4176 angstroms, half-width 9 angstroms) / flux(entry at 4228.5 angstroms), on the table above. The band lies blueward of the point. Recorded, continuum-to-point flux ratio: 1.16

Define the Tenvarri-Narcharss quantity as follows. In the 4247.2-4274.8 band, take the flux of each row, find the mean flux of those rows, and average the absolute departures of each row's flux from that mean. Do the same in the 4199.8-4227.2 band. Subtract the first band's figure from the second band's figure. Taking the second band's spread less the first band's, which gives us 0.17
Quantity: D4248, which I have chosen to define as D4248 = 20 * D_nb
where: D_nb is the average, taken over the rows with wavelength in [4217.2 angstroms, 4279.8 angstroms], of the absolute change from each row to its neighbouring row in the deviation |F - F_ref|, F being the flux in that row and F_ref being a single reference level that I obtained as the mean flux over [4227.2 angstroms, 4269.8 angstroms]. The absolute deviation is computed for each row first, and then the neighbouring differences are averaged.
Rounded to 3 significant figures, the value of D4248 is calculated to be 3.75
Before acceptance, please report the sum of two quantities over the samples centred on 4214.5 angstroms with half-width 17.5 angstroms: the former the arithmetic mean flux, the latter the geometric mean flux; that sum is 9.3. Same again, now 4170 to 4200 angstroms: 9.8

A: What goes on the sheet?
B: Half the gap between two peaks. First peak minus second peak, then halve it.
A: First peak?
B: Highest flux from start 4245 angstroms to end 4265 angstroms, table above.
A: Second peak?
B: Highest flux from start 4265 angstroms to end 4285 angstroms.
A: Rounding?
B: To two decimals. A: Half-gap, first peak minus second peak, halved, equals -0.24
